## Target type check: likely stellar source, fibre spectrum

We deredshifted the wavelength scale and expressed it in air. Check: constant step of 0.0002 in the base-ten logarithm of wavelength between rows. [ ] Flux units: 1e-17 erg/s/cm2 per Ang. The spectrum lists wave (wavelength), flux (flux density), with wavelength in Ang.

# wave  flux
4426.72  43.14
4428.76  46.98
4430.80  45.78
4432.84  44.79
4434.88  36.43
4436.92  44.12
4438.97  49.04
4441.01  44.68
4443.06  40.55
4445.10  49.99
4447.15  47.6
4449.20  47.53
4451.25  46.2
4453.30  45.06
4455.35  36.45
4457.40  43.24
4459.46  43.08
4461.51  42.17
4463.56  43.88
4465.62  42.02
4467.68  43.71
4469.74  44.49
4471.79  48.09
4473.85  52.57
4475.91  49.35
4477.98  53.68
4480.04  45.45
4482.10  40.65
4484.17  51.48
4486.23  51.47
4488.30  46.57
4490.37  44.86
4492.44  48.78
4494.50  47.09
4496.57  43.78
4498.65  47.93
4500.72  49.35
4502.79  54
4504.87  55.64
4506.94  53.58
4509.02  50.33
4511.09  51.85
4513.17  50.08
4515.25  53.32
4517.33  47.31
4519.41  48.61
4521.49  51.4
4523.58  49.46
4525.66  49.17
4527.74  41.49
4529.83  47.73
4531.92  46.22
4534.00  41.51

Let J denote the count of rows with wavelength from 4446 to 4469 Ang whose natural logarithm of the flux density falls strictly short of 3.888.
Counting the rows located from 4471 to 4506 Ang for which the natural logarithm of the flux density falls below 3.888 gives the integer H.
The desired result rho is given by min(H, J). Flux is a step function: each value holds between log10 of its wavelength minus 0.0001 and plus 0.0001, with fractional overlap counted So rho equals 9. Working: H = 9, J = 11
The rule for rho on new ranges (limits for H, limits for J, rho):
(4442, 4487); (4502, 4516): 0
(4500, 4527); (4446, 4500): 2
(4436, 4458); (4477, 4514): 8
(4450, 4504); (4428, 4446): 7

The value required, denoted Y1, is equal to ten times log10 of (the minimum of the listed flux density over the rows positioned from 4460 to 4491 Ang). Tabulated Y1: 16.1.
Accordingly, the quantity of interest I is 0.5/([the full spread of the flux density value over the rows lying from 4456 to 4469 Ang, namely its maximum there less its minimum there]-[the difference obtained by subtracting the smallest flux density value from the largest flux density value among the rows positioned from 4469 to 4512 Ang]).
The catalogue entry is 0.0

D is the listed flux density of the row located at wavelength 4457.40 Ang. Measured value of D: 43.24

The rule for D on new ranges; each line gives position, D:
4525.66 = 49.17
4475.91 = 49.35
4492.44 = 48.78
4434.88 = 36.43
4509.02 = 50.33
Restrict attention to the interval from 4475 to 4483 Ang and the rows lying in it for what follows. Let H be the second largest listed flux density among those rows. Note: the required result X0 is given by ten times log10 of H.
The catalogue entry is 16.9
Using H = 49.35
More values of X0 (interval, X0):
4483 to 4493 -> 17.1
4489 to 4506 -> 17.3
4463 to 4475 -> 16.8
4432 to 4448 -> 16.9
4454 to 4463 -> 16.3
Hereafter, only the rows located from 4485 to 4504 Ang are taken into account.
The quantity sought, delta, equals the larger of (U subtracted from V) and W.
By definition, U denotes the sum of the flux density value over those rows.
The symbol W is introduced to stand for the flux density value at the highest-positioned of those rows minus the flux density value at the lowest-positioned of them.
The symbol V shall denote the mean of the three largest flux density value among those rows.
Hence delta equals 3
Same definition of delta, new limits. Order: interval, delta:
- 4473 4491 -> -8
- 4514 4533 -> -7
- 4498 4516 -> 5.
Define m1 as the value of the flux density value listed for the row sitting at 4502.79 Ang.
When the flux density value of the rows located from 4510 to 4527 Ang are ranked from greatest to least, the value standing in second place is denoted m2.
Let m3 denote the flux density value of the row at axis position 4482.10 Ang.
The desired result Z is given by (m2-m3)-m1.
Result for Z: -42.8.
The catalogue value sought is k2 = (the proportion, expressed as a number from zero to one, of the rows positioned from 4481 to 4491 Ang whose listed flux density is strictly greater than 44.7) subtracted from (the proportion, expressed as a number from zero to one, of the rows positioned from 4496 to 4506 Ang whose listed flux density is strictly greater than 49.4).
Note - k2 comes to -0.40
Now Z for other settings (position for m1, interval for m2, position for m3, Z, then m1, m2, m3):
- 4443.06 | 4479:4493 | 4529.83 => -36.8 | 40.55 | 51.47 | 47.73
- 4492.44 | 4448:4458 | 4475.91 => -51.9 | 48.78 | 46.2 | 49.35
